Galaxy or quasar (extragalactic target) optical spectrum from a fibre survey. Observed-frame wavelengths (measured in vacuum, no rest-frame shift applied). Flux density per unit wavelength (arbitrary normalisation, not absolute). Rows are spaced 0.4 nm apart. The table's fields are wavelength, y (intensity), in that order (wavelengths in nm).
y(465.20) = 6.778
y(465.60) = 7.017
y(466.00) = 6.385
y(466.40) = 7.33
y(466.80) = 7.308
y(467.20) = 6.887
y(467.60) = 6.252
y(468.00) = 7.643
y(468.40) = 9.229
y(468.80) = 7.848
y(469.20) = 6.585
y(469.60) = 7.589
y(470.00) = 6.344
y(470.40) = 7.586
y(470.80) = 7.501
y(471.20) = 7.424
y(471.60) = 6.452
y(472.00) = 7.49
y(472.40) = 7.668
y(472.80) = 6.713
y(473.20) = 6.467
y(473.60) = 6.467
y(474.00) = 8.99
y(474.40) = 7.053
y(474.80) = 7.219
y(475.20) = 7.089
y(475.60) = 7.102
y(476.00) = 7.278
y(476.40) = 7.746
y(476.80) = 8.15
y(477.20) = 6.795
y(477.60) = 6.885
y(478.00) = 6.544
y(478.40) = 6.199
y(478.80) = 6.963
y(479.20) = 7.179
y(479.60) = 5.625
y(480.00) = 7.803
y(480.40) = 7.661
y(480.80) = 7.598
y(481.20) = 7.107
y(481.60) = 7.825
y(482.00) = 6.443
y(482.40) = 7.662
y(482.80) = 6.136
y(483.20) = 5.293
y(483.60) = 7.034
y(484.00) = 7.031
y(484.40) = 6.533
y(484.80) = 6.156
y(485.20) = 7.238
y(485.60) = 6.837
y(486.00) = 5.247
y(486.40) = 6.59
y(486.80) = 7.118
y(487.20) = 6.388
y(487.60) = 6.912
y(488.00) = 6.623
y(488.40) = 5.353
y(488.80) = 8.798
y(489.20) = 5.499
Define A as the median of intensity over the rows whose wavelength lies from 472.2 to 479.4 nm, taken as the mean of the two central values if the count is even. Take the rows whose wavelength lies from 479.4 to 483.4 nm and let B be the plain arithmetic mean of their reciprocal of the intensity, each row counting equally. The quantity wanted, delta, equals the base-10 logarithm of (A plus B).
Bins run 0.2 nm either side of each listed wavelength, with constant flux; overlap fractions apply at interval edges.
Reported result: 0.858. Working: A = 7.07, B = 0.147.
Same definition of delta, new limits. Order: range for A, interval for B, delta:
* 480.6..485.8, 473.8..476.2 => 0.855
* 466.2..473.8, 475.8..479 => 0.873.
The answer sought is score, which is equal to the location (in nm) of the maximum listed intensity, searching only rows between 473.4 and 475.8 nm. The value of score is 474.00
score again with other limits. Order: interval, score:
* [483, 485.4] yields 485.20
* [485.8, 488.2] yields 486.80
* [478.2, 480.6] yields 480.00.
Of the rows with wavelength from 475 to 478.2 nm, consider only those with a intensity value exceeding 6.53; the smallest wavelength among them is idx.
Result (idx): 475.20 nm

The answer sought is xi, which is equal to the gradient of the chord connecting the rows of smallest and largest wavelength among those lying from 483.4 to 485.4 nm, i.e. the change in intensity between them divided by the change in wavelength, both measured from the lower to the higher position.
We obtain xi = 0.1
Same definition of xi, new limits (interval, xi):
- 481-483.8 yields 0.0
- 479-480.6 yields 0.4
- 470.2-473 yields -0.4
